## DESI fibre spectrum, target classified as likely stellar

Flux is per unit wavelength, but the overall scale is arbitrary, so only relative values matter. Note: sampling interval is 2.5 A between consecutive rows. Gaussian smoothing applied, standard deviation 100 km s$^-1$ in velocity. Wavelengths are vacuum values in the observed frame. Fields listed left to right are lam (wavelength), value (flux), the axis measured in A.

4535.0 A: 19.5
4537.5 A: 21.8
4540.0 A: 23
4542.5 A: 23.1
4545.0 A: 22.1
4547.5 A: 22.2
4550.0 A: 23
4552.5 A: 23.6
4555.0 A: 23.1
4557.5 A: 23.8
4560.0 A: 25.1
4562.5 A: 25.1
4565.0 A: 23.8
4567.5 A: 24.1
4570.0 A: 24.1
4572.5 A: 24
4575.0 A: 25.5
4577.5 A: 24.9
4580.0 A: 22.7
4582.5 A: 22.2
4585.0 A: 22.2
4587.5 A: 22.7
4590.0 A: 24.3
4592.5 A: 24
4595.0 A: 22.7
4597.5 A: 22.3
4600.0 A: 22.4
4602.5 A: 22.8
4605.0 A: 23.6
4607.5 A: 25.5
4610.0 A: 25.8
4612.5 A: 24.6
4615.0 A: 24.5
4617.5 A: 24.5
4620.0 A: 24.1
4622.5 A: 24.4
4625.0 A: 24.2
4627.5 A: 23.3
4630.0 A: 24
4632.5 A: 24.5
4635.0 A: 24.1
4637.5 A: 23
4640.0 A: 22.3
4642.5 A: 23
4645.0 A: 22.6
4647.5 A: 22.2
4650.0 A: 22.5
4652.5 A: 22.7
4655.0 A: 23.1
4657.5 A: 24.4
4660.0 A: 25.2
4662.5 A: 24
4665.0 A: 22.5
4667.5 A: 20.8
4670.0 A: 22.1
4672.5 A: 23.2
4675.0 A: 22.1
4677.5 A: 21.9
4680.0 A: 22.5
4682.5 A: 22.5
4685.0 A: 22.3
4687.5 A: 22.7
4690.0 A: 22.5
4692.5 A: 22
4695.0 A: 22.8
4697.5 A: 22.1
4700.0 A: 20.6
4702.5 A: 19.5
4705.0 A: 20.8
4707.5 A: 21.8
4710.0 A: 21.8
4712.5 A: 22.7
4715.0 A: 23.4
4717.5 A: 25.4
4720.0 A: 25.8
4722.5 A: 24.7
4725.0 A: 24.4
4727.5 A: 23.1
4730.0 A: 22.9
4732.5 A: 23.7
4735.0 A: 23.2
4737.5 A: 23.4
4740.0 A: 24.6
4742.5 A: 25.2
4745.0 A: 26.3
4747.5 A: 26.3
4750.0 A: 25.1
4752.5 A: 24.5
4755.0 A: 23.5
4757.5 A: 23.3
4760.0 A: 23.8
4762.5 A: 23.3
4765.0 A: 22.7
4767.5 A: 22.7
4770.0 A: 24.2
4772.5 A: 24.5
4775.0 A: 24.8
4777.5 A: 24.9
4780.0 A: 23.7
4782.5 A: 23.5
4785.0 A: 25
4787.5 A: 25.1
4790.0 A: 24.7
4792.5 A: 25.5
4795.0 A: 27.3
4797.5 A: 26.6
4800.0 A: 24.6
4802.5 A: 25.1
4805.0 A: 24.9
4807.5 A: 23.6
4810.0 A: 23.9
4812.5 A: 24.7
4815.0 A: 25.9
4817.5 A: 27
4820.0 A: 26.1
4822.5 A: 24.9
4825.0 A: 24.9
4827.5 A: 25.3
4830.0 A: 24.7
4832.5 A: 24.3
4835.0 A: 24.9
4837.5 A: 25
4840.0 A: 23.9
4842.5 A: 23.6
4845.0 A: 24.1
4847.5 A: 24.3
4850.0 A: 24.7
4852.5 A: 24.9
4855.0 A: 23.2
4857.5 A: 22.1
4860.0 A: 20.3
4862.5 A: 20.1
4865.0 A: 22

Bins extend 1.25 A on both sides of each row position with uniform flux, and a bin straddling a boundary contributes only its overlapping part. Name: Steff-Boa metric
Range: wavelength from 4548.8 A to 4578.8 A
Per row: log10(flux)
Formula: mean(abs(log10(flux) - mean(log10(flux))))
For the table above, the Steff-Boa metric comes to 0.012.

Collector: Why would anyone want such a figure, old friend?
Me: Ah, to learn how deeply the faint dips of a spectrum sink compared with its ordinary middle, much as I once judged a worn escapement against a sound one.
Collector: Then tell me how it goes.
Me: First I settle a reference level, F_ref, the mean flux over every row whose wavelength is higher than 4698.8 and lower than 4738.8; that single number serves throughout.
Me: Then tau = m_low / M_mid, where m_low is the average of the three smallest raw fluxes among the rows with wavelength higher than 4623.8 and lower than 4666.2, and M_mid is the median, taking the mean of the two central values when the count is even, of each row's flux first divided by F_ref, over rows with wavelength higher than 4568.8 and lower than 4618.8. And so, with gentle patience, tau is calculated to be 21.4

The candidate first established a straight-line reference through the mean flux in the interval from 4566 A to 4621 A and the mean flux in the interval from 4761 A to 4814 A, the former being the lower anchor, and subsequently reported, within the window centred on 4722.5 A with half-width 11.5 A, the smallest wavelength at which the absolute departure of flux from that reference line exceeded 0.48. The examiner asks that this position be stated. 4712.5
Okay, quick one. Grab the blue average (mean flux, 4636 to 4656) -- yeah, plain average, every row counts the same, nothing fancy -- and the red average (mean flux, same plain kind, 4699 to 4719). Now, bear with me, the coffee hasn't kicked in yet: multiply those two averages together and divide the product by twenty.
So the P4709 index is 25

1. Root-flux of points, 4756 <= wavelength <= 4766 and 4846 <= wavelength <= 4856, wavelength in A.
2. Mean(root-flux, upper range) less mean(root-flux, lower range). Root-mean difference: 0.10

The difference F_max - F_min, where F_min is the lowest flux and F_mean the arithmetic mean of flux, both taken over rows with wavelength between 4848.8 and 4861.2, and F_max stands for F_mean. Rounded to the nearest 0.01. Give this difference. 2.74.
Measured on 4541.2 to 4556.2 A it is 0.75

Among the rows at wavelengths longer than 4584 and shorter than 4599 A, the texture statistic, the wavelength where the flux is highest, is 4590.0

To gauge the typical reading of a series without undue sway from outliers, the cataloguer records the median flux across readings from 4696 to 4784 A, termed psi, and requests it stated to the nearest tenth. 23.5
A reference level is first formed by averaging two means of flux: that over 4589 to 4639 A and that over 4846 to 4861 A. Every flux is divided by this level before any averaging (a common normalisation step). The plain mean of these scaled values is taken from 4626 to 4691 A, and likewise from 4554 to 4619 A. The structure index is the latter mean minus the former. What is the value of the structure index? 0.04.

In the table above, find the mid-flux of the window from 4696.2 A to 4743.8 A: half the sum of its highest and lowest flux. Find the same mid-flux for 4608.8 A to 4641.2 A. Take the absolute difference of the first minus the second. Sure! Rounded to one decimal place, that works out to 1.4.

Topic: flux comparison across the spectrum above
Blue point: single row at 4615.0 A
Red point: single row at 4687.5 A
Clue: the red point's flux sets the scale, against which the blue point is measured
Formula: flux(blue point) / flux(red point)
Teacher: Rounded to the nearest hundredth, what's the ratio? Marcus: 1.08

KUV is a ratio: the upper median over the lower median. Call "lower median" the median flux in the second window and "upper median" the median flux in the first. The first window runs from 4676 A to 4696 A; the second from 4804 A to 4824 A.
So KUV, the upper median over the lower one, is 0.90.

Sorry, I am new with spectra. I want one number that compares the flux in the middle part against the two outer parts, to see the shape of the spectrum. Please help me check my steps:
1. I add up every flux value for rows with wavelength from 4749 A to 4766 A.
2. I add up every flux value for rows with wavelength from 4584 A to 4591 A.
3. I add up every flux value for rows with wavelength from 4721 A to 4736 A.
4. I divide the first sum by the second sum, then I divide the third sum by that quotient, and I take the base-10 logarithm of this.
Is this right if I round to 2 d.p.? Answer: 1.77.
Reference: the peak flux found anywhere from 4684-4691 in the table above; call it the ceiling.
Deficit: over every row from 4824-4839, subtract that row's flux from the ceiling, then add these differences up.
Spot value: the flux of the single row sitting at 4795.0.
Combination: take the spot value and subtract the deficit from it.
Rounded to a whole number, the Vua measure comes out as 40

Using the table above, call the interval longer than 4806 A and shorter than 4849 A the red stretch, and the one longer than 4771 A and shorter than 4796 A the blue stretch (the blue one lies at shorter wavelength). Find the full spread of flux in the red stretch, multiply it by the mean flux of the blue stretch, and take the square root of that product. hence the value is 9.2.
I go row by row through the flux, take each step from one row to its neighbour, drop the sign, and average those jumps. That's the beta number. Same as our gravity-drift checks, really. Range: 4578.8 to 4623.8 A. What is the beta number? 0.59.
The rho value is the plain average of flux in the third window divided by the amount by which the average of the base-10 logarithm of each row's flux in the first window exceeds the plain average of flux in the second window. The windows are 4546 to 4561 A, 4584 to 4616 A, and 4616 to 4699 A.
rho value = -1.034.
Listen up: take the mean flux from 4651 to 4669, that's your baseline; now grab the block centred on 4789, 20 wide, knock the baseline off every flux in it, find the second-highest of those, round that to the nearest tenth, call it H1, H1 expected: 3.4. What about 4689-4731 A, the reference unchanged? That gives 2.2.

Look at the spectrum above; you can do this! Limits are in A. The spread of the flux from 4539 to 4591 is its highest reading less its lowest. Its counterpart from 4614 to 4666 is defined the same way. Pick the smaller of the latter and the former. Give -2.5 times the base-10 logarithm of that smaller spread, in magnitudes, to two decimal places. -1.19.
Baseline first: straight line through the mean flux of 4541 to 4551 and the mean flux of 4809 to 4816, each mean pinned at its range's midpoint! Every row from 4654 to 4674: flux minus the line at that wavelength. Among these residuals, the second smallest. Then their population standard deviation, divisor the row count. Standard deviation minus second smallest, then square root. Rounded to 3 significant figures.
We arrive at 1.69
